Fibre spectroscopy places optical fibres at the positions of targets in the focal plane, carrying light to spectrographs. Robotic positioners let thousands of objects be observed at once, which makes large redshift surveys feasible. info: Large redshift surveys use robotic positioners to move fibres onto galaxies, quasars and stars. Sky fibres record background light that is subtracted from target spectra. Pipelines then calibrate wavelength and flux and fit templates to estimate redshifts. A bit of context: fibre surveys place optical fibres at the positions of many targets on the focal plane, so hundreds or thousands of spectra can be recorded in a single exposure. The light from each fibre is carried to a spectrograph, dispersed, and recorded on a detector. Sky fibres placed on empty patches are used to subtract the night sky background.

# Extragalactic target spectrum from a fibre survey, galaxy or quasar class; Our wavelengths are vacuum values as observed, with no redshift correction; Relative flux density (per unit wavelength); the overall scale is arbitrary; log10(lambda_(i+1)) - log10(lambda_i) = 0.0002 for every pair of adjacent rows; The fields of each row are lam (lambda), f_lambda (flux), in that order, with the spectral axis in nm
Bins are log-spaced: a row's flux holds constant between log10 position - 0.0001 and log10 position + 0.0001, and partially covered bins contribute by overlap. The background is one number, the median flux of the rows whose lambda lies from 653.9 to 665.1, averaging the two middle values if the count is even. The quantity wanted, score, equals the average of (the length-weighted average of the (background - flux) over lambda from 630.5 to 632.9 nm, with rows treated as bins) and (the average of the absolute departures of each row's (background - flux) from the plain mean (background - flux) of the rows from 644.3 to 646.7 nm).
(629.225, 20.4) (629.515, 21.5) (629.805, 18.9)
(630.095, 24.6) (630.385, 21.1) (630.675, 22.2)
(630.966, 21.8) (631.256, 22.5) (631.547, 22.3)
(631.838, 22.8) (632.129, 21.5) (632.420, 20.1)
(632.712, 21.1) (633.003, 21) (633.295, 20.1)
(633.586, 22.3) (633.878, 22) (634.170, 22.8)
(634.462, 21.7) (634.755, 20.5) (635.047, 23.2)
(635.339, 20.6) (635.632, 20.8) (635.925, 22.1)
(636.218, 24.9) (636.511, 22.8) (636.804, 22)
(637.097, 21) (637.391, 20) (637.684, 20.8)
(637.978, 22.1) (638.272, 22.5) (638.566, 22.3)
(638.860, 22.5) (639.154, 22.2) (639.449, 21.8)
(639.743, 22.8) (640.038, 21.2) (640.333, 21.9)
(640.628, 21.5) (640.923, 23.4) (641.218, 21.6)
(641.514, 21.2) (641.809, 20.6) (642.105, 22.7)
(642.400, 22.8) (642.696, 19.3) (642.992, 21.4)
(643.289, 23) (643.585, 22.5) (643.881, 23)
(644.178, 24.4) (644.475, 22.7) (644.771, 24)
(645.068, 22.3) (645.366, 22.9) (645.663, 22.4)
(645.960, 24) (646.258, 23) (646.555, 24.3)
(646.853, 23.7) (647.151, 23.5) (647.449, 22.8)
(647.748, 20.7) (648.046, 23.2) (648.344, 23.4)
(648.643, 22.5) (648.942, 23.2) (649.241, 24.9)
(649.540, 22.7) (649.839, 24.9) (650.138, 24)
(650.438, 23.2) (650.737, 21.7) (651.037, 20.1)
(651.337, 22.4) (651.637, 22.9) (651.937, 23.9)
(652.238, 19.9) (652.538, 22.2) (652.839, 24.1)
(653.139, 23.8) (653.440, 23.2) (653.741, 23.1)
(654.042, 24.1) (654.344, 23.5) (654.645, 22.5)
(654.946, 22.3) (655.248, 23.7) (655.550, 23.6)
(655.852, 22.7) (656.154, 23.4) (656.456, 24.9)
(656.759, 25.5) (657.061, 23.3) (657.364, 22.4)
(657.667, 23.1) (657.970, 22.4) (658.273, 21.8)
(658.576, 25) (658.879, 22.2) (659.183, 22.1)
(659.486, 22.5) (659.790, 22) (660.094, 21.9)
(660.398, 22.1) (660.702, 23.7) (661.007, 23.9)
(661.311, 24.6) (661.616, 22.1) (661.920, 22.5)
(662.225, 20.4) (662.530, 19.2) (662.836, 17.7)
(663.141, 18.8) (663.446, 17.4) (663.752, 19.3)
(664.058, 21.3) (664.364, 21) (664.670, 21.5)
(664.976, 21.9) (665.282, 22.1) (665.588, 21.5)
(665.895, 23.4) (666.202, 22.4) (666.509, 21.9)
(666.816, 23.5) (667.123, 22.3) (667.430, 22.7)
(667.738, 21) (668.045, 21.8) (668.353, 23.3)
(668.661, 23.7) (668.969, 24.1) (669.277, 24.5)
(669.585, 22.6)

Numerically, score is 0.7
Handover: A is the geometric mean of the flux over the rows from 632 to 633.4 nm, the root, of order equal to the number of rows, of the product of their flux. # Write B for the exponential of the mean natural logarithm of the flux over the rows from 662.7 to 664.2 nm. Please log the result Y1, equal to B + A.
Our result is 39.6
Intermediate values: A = 20.8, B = 18.9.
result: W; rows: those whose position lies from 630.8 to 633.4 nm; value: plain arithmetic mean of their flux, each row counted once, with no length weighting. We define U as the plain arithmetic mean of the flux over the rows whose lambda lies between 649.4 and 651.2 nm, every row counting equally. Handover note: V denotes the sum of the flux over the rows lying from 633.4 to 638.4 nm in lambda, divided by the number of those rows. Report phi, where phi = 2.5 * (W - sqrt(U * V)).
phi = -2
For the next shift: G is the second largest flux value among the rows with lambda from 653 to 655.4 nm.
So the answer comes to 23.8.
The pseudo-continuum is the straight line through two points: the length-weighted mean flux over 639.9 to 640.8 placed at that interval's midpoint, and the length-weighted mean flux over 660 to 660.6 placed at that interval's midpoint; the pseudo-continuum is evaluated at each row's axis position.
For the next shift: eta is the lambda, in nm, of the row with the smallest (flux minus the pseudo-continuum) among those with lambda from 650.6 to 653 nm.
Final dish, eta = 652.238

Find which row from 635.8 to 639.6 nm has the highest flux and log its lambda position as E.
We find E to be 636.218 nm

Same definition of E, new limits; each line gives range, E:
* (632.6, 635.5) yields 635.047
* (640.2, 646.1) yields 644.178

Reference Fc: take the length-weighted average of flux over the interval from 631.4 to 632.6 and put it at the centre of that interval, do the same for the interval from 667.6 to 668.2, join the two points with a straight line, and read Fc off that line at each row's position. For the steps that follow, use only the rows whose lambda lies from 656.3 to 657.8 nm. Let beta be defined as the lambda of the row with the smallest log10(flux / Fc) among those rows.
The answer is 657.364 nm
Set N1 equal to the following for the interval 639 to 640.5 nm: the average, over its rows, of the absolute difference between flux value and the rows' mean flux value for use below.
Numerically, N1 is 0.42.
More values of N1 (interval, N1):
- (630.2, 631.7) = 0.42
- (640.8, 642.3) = 0.92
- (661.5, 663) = 1.54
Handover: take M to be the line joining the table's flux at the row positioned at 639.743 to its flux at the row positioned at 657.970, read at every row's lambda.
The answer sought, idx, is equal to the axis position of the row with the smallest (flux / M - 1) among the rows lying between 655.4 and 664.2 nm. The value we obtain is 663.446 nm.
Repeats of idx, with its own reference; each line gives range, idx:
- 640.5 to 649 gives 642.696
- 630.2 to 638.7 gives 637.391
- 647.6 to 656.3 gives 652.238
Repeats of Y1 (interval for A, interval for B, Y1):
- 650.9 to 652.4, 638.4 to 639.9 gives 44.1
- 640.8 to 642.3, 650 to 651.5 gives 44.1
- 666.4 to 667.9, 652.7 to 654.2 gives 45.9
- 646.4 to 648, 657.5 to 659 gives 45.8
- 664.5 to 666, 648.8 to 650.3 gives 46.0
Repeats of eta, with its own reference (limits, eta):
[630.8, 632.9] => 632.420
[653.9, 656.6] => 654.946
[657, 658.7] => 658.273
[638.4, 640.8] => 640.038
